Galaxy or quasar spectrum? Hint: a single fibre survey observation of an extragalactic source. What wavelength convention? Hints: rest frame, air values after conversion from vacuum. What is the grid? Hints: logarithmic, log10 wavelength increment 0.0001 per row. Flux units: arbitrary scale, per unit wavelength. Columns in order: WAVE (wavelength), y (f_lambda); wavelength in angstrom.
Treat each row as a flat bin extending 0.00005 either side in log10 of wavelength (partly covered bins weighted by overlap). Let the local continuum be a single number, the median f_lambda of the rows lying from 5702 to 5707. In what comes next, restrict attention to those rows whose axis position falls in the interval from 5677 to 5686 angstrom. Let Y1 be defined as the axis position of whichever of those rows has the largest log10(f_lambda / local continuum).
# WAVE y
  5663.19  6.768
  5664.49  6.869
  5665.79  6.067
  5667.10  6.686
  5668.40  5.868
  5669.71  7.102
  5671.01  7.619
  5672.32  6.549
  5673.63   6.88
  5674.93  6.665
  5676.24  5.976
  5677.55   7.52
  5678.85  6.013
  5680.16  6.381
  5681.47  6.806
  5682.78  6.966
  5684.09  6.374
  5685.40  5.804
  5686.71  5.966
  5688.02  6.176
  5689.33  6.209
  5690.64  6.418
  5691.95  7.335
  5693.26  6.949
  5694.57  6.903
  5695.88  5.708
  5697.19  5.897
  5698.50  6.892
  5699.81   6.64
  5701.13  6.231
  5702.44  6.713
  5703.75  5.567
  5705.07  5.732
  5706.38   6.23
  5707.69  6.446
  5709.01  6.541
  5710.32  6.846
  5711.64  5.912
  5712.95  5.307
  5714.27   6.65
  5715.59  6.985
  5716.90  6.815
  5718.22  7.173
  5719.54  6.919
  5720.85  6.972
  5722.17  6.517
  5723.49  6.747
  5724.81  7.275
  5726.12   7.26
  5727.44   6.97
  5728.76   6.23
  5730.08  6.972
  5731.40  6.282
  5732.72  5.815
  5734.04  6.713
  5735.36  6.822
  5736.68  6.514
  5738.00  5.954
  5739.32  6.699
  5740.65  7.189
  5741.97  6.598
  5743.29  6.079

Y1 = 5677.55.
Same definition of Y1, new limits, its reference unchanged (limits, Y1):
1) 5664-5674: 5671.01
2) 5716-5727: 5724.81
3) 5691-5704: 5691.95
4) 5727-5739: 5730.08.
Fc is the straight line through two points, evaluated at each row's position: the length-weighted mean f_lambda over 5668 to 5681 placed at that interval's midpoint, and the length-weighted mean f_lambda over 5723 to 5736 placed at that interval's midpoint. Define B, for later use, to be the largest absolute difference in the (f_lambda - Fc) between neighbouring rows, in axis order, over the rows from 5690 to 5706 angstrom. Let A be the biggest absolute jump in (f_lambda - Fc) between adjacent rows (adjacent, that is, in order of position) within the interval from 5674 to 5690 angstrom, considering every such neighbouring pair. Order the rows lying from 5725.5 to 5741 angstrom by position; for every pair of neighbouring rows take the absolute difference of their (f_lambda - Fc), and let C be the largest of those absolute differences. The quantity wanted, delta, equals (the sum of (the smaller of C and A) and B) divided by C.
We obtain 2.33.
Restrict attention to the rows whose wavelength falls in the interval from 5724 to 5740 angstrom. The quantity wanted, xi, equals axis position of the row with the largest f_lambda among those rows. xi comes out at 5724.81 angstrom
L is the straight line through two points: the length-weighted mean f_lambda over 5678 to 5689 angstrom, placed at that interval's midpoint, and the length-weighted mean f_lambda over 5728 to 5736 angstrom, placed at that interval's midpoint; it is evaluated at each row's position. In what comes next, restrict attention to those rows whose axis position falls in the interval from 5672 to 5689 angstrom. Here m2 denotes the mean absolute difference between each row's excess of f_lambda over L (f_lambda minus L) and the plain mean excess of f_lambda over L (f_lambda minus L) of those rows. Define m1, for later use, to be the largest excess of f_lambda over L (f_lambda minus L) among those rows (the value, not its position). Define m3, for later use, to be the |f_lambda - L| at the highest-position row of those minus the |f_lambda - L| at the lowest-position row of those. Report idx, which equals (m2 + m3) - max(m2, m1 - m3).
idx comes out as -1.0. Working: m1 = 1.2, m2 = 0.406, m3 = -0.087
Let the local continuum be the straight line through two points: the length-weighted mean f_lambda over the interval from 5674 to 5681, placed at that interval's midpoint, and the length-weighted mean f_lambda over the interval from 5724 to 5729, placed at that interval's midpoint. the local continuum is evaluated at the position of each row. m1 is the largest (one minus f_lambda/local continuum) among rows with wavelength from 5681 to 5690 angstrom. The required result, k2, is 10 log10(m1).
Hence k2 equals -9.1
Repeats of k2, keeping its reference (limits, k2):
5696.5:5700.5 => -9.1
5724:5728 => -23.5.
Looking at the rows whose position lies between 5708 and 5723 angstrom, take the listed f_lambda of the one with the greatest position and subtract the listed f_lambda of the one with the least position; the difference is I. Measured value 0.0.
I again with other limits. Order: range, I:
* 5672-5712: -0.6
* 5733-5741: 0.5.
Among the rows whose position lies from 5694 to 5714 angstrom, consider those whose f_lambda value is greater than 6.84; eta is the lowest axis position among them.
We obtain 5694.57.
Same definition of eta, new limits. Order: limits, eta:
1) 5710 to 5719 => 5710.32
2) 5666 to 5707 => 5669.71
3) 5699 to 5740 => 5710.32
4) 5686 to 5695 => 5691.95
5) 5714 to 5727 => 5715.59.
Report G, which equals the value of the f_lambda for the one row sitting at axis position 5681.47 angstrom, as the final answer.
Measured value 6.806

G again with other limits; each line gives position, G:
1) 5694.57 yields 6.903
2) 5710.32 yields 6.846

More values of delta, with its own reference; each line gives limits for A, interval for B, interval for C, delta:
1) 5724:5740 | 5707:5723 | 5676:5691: 1.45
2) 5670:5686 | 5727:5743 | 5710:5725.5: 1.67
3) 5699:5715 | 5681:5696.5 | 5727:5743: 2.33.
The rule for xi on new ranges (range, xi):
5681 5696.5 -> 5691.95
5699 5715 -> 5710.32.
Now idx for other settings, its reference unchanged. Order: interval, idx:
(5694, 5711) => -0.3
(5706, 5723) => -0.6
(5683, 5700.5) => -0.1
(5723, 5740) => -0.6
